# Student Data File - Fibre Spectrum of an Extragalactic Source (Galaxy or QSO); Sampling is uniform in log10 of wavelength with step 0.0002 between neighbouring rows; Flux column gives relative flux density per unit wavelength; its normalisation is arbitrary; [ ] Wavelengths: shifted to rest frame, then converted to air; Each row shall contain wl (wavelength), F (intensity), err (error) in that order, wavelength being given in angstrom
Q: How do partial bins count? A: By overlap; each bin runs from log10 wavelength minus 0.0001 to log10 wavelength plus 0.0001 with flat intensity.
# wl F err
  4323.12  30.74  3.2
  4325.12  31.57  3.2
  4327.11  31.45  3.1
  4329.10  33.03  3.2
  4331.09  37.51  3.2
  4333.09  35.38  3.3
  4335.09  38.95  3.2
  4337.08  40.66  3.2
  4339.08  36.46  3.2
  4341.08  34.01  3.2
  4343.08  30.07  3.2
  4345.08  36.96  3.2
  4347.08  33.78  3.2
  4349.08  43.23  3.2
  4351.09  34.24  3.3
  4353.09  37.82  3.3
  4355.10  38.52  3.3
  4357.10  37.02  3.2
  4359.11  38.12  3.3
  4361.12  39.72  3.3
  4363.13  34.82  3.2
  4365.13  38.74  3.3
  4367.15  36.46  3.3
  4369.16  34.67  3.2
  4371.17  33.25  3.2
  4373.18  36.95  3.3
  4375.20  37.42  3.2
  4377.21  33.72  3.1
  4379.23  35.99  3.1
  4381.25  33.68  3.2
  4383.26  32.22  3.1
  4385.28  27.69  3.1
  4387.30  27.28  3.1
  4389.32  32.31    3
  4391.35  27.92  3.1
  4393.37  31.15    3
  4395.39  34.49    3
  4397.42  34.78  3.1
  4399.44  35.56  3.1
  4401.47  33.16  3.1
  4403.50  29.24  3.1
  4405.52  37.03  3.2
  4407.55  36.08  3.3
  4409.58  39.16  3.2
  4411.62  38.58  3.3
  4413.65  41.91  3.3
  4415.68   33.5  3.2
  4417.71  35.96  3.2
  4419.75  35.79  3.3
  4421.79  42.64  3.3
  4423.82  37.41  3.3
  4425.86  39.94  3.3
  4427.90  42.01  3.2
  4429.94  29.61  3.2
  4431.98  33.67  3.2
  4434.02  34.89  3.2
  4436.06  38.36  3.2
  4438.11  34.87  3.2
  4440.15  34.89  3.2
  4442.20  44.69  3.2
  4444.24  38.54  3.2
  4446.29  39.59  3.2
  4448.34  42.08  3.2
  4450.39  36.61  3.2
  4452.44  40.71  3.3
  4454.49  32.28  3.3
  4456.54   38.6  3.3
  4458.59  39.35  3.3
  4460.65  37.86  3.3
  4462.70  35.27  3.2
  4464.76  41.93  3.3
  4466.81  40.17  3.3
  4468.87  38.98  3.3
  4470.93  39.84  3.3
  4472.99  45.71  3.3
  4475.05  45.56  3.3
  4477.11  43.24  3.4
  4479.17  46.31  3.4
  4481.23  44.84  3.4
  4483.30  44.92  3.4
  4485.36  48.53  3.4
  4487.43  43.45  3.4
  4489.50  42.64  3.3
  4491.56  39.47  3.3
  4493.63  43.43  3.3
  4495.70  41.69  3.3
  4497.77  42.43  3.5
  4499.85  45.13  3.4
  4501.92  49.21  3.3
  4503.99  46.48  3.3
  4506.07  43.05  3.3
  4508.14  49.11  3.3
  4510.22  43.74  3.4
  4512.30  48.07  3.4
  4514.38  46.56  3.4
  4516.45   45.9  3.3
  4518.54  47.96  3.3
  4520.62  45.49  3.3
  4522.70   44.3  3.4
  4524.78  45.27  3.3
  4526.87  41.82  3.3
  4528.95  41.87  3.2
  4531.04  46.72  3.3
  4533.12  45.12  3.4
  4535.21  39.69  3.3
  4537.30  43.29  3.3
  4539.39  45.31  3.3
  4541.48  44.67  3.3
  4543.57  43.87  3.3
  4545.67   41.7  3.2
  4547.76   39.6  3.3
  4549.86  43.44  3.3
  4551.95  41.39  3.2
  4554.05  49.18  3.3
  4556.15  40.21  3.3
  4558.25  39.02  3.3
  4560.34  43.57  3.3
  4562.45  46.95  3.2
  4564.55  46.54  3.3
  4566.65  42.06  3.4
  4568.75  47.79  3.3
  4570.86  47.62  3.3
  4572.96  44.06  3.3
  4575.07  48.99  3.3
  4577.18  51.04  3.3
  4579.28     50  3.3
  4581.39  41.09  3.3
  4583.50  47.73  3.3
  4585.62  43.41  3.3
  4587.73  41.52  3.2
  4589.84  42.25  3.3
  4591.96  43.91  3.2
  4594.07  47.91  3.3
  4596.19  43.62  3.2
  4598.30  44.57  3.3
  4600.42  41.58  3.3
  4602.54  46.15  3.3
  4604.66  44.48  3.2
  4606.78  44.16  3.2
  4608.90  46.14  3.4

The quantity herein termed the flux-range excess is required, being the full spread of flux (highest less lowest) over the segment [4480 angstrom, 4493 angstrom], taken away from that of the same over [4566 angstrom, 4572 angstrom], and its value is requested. -3.3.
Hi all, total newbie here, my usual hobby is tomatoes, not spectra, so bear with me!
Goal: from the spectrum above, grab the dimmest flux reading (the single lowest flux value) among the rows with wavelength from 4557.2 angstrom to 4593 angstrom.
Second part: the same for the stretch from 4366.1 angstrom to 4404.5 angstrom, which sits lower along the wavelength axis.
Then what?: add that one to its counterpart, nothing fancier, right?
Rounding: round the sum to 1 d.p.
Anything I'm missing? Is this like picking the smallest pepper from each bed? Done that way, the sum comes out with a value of 66.3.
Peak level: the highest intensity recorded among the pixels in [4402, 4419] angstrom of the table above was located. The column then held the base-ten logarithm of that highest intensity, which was 1.62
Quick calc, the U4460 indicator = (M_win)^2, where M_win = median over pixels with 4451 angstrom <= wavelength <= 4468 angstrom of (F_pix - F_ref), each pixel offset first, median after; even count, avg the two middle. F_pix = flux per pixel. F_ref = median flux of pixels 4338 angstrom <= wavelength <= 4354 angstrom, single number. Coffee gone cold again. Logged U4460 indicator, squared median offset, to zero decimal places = 13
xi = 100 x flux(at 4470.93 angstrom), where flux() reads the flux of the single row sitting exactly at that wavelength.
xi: 3984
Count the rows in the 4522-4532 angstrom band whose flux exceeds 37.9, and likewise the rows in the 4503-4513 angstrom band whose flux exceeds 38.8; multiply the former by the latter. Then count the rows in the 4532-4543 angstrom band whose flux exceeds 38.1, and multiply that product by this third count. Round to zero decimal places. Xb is 125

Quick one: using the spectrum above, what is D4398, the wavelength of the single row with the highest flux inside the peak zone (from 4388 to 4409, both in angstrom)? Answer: 4405.52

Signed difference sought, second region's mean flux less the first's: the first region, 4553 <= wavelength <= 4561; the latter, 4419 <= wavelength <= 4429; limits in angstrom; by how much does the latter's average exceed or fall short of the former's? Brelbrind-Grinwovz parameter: -3.4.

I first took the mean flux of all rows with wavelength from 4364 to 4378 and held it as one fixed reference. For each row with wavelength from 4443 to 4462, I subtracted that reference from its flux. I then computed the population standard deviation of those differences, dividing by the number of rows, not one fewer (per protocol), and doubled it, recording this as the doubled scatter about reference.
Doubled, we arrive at 5.3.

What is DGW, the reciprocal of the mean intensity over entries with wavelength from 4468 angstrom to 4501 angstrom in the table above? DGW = 0.0230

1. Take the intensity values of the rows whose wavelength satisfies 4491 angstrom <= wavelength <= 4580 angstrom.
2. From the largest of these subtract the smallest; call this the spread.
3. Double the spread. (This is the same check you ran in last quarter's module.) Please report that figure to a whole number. 24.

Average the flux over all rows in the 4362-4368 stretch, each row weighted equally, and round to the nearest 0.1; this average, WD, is 36.7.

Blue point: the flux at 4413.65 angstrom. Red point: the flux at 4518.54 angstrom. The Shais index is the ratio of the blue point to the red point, 0.874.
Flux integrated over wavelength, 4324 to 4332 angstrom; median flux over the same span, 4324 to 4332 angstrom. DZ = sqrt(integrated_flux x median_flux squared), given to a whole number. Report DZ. 527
